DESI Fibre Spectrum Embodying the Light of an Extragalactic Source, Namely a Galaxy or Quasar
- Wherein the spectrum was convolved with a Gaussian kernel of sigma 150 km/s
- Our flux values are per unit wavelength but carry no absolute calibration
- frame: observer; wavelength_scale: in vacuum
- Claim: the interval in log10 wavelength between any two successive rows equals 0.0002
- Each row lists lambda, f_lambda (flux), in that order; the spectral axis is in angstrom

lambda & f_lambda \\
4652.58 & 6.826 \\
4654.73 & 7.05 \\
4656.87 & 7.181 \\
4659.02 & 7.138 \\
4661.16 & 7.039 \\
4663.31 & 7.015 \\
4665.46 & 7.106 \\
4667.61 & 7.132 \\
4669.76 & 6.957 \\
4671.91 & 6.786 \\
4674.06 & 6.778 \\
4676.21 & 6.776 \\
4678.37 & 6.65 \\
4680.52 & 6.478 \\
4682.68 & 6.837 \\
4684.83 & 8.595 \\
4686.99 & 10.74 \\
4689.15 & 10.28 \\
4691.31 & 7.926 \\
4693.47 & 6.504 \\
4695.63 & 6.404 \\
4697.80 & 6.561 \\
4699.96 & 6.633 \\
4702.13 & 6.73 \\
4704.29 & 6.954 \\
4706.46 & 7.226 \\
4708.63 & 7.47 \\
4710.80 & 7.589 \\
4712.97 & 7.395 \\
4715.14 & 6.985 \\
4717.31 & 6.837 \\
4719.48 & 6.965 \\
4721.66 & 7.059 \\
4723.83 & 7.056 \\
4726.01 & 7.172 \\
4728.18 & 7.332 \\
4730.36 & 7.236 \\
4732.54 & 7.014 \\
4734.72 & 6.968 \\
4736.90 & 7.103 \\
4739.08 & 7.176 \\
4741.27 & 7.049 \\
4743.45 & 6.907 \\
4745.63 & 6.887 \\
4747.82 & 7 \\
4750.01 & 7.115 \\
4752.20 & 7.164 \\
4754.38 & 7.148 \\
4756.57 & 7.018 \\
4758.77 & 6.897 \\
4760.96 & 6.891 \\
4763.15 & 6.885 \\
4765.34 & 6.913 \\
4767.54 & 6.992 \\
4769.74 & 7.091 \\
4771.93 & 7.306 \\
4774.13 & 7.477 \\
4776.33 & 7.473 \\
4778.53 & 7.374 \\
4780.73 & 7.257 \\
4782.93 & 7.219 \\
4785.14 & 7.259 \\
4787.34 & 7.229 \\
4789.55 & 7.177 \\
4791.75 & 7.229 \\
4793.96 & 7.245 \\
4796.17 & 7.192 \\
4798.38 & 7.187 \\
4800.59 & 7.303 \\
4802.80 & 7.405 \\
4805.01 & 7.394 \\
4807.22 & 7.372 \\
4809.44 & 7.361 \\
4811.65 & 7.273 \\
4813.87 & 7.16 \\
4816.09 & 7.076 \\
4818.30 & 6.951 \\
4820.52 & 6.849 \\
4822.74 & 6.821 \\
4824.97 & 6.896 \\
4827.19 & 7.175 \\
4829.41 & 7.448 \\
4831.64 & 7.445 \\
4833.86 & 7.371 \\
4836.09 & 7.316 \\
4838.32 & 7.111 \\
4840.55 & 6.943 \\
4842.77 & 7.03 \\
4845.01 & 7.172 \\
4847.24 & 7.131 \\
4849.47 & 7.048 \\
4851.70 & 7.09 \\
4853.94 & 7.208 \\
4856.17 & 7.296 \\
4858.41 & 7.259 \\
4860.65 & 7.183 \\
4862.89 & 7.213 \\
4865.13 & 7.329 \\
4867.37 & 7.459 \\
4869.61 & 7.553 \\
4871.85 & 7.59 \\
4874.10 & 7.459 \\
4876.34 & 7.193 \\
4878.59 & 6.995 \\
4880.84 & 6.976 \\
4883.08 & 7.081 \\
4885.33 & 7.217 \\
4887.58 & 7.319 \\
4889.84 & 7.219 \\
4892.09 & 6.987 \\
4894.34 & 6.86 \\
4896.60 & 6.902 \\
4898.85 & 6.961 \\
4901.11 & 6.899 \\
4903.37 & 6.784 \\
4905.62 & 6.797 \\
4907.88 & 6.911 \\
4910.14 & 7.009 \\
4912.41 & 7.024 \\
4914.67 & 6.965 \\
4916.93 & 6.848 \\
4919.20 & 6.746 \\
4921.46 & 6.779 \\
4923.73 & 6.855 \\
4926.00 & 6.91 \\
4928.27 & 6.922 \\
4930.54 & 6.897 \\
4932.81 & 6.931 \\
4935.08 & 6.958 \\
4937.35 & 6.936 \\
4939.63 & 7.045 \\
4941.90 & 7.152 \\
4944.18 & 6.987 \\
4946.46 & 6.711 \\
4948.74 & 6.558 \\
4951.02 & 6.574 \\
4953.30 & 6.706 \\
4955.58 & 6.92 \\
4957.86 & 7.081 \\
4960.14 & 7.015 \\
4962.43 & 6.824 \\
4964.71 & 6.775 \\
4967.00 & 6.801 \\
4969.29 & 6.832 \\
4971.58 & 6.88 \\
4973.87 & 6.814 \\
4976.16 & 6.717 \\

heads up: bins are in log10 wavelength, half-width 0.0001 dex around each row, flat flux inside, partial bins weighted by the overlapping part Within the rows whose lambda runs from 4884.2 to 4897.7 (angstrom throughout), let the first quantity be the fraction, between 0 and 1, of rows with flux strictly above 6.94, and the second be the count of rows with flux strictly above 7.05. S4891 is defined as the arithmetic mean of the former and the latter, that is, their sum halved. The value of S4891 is 1.8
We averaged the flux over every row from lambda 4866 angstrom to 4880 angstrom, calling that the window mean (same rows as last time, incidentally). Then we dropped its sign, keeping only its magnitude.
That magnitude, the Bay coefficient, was 7.37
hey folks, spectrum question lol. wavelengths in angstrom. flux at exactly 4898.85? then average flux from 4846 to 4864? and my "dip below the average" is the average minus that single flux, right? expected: 0.22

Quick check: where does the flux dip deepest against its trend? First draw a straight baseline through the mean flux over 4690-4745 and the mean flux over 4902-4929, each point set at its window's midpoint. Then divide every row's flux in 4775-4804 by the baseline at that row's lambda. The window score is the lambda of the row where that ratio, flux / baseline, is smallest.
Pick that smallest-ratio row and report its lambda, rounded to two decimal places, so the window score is 4789.55 angstrom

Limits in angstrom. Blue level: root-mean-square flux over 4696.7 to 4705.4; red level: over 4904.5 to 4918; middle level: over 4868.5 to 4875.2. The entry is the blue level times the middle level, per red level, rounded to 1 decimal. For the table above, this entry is 7.3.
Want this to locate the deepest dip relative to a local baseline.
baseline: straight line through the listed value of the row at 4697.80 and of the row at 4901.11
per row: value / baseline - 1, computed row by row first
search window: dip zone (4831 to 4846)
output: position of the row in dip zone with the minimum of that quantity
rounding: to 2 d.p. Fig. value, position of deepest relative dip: 4840.55 angstrom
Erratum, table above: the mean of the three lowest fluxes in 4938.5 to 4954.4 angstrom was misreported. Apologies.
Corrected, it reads 6.61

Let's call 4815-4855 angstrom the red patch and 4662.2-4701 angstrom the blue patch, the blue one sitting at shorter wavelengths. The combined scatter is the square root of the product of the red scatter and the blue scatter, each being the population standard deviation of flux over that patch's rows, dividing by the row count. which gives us 0.479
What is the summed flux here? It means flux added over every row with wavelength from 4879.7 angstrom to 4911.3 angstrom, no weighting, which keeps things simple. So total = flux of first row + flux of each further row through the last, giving 98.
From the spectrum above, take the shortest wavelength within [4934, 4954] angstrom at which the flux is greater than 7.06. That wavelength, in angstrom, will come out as 4941.90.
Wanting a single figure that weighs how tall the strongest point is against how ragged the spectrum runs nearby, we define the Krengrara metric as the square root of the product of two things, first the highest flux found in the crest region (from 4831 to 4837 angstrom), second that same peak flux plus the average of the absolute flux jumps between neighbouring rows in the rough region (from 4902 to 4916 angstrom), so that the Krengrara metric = 7.5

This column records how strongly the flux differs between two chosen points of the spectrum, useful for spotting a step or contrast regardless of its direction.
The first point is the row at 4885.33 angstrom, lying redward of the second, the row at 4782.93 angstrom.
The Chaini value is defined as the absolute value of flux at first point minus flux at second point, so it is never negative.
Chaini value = 0.0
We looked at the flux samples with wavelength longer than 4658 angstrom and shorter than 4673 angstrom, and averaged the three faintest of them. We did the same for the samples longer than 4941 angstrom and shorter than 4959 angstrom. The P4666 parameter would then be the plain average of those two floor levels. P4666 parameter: 6.77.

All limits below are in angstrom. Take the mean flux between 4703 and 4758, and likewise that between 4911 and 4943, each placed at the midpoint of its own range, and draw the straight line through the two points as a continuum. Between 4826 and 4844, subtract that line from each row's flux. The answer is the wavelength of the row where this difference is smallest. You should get 4840.55 angstrom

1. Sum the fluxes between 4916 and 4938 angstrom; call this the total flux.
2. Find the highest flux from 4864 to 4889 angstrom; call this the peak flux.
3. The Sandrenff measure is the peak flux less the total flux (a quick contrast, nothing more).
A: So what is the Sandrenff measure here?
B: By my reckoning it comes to -61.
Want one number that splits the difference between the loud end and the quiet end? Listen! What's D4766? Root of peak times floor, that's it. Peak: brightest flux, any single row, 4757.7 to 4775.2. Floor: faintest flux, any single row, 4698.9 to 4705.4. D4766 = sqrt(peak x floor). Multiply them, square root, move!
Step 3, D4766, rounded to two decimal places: 7.04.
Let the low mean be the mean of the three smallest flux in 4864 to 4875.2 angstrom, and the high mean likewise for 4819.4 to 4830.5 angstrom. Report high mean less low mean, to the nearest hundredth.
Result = -0.56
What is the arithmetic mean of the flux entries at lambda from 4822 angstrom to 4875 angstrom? 7.23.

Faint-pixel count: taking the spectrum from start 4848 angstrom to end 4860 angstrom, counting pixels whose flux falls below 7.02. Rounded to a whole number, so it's 0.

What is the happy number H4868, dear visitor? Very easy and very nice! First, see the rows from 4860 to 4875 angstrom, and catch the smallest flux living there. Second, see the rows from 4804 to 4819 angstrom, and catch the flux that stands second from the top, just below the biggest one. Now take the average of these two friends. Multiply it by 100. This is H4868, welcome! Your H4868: 728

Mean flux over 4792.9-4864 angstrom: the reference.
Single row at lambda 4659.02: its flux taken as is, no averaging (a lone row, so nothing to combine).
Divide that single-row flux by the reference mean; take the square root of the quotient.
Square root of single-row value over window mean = 1.00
